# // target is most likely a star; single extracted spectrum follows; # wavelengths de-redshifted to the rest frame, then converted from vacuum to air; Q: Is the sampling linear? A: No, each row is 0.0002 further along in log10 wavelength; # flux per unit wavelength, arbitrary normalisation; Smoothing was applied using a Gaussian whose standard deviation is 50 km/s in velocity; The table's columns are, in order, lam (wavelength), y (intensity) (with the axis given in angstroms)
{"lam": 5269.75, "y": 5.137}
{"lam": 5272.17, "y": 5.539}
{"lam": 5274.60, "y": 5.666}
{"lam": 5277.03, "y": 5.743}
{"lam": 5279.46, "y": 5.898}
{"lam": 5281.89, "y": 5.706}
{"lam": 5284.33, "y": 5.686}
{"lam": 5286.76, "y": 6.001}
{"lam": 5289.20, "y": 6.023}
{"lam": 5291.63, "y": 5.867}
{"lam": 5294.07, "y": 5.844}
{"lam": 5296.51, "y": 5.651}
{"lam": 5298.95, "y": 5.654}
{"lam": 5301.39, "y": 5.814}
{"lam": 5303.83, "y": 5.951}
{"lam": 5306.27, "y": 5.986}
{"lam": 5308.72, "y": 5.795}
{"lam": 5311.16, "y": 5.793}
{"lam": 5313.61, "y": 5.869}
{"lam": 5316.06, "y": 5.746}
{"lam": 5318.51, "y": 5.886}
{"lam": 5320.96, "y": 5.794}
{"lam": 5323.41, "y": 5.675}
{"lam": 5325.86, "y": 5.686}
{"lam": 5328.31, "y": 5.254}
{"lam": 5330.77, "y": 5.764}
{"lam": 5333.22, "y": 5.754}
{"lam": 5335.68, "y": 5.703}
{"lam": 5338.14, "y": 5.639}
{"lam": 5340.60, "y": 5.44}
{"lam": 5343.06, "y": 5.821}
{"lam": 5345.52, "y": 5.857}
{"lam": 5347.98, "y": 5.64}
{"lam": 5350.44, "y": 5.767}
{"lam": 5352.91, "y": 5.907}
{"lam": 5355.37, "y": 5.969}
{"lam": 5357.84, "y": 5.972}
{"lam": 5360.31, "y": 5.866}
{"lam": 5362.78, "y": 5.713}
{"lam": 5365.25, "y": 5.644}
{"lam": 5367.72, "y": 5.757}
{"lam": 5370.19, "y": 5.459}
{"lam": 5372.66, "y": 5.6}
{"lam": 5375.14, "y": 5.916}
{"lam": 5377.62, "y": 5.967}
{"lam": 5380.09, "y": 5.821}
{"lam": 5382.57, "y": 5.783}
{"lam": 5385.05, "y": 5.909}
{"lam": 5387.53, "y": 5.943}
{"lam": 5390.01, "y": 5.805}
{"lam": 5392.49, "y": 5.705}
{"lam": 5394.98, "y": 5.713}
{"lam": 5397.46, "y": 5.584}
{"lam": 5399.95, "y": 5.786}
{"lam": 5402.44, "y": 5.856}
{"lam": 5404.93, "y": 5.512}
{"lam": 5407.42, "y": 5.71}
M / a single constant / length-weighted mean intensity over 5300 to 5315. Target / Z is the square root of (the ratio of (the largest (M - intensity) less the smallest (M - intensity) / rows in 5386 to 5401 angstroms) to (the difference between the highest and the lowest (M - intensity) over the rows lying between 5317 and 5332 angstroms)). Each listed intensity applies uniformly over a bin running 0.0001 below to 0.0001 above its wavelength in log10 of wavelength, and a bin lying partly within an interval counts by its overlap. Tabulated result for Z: 0.8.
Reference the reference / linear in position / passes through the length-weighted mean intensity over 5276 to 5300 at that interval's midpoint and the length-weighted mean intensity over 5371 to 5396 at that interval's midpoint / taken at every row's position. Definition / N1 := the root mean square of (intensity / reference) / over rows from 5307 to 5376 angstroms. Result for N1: 0.99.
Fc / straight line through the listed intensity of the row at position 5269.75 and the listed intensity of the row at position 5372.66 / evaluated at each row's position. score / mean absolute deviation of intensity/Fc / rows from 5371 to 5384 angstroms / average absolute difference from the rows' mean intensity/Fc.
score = 0.0185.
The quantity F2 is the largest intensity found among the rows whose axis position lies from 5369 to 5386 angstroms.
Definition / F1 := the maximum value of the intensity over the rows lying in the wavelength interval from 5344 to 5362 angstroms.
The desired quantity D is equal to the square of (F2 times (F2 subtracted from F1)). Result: 0.0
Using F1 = 5.972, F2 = 5.967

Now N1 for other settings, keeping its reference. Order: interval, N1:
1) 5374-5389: 1.01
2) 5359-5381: 0.99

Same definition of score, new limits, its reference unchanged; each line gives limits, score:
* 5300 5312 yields 0.0161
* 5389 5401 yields 0.0108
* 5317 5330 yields 0.0318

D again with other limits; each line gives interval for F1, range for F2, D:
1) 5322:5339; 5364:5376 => 0.8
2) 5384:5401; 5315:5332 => 0.1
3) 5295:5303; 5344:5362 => 0.9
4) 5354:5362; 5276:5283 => 0.2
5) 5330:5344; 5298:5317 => 1.0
